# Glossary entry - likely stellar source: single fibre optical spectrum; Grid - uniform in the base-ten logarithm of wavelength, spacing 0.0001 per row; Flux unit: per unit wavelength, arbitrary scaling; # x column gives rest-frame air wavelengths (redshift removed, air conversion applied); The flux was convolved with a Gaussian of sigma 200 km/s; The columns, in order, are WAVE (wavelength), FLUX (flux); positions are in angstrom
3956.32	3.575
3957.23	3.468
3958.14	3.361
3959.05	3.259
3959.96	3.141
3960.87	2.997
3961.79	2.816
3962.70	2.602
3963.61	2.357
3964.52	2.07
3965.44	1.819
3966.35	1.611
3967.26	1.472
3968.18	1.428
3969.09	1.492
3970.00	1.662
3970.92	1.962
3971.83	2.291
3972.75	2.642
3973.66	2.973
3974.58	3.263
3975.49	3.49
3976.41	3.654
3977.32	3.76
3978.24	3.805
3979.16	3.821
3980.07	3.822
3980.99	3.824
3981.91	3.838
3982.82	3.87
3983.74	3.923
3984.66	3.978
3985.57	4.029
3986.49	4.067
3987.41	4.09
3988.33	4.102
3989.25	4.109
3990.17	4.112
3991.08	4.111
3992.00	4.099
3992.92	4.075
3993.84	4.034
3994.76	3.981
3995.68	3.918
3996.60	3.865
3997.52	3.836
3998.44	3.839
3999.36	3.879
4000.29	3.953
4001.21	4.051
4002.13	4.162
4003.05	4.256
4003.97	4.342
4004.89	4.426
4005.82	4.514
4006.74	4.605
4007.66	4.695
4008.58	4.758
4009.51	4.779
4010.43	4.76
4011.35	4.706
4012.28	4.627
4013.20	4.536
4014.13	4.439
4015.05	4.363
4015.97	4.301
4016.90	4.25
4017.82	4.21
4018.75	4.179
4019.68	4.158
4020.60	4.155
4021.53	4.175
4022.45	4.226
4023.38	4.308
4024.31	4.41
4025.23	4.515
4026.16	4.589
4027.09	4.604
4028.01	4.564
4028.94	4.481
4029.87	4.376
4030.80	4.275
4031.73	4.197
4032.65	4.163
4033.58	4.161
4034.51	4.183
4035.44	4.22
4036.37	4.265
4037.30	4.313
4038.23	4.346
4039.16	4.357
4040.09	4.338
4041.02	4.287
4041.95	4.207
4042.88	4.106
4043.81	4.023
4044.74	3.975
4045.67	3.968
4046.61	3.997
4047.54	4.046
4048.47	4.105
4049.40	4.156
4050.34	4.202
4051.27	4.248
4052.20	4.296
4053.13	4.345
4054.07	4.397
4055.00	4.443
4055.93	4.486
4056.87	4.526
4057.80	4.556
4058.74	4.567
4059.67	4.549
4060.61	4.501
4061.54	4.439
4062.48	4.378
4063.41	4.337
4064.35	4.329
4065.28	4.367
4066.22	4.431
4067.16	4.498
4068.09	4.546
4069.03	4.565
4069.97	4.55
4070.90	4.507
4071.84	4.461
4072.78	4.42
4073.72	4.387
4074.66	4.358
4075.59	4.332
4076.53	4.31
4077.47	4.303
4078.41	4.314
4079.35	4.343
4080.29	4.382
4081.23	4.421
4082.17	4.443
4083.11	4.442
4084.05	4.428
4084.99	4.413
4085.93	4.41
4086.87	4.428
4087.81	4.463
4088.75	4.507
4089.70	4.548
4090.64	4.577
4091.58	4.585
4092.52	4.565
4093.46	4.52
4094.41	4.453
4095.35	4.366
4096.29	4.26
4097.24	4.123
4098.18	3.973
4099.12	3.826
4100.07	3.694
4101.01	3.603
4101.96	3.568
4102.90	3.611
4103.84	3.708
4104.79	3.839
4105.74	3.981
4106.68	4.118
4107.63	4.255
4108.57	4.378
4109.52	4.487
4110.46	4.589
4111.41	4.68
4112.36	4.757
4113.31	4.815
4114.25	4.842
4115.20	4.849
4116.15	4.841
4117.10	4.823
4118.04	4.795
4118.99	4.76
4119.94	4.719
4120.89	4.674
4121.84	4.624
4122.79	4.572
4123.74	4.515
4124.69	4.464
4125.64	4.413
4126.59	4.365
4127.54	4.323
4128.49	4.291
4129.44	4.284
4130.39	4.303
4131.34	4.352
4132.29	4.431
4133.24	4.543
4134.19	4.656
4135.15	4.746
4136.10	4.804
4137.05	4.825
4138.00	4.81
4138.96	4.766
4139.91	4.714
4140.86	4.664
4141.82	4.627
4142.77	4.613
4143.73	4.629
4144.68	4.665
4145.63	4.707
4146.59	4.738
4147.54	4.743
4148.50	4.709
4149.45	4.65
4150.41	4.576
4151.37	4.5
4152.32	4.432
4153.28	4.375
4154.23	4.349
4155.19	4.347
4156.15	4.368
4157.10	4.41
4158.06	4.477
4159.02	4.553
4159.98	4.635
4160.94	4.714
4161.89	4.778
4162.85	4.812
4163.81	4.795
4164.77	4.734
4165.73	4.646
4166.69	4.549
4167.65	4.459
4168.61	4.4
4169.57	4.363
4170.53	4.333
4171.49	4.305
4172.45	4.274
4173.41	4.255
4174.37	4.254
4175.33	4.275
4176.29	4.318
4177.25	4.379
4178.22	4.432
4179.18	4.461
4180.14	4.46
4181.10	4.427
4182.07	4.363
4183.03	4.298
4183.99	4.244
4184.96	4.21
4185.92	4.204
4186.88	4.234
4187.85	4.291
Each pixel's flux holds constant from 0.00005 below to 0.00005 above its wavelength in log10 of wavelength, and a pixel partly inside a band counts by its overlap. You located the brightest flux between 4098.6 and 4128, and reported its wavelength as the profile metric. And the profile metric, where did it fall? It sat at 4115.20 angstrom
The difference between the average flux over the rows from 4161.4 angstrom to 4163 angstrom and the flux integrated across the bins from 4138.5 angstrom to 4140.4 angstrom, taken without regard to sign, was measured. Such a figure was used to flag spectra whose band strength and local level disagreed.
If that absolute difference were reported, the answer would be 4.2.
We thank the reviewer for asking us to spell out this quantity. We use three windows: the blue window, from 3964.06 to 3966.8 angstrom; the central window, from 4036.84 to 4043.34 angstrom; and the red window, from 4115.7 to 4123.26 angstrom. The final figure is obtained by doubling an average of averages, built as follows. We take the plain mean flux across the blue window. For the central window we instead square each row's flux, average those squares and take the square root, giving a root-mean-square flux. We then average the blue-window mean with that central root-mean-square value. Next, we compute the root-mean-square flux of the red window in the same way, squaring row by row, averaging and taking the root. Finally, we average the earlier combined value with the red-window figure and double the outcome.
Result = 7.8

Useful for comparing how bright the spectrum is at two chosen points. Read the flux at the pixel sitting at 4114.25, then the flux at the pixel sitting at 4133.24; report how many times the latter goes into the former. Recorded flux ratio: 1.07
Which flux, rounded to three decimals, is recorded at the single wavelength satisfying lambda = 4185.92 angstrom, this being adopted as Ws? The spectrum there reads 4.204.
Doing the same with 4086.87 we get 4.428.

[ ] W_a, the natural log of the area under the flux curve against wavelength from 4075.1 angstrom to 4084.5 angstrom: 3.7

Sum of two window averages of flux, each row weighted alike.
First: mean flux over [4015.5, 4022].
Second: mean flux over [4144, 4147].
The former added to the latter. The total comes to 8.91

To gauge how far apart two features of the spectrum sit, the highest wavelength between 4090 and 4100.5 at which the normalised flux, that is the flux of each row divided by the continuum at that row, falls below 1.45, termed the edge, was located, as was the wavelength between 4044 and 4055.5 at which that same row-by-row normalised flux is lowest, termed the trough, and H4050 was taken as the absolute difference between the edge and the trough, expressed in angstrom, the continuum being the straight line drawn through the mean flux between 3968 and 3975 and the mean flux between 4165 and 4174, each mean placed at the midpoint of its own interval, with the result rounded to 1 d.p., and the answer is 54.4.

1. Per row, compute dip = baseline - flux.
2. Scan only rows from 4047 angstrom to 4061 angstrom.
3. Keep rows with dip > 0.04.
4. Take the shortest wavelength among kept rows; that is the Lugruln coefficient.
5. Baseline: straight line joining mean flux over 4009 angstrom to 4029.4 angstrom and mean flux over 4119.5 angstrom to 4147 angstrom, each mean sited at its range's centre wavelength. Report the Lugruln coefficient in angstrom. 4047.54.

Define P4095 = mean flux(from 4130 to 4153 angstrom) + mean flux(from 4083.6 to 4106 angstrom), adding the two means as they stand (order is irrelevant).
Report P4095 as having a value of 8.82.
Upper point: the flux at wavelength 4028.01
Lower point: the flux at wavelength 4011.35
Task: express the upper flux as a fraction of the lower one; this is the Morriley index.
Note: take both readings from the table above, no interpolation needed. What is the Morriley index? 0.97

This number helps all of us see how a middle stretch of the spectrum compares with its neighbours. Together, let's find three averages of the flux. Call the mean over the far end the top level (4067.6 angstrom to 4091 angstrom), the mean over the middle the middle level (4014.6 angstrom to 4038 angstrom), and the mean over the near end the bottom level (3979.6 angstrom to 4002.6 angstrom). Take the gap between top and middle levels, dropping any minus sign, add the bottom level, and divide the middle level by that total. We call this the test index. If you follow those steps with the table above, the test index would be 1.05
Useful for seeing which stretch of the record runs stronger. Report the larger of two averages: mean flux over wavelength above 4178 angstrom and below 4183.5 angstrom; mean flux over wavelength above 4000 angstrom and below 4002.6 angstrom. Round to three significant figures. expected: 4.41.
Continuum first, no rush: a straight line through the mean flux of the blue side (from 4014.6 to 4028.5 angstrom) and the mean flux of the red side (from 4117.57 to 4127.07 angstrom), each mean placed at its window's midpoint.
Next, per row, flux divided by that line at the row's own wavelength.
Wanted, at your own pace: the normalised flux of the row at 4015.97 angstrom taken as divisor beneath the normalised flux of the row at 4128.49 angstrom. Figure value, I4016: 0.94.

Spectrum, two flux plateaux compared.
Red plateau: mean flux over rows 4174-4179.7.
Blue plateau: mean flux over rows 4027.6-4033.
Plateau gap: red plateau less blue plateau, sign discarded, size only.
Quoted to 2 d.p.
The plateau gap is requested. 0.01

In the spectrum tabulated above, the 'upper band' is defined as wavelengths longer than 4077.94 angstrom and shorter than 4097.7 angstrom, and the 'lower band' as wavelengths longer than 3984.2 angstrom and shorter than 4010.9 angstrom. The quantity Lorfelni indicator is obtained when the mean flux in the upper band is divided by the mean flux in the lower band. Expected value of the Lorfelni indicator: 1.06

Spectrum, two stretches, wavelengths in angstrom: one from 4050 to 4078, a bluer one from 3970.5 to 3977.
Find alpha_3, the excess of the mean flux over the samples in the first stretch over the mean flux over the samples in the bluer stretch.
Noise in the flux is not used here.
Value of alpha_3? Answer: 1.5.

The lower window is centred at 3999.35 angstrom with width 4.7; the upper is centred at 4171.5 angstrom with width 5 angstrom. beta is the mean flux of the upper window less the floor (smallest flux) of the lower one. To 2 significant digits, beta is 0.47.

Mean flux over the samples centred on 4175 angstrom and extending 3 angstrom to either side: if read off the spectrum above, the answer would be 4.3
